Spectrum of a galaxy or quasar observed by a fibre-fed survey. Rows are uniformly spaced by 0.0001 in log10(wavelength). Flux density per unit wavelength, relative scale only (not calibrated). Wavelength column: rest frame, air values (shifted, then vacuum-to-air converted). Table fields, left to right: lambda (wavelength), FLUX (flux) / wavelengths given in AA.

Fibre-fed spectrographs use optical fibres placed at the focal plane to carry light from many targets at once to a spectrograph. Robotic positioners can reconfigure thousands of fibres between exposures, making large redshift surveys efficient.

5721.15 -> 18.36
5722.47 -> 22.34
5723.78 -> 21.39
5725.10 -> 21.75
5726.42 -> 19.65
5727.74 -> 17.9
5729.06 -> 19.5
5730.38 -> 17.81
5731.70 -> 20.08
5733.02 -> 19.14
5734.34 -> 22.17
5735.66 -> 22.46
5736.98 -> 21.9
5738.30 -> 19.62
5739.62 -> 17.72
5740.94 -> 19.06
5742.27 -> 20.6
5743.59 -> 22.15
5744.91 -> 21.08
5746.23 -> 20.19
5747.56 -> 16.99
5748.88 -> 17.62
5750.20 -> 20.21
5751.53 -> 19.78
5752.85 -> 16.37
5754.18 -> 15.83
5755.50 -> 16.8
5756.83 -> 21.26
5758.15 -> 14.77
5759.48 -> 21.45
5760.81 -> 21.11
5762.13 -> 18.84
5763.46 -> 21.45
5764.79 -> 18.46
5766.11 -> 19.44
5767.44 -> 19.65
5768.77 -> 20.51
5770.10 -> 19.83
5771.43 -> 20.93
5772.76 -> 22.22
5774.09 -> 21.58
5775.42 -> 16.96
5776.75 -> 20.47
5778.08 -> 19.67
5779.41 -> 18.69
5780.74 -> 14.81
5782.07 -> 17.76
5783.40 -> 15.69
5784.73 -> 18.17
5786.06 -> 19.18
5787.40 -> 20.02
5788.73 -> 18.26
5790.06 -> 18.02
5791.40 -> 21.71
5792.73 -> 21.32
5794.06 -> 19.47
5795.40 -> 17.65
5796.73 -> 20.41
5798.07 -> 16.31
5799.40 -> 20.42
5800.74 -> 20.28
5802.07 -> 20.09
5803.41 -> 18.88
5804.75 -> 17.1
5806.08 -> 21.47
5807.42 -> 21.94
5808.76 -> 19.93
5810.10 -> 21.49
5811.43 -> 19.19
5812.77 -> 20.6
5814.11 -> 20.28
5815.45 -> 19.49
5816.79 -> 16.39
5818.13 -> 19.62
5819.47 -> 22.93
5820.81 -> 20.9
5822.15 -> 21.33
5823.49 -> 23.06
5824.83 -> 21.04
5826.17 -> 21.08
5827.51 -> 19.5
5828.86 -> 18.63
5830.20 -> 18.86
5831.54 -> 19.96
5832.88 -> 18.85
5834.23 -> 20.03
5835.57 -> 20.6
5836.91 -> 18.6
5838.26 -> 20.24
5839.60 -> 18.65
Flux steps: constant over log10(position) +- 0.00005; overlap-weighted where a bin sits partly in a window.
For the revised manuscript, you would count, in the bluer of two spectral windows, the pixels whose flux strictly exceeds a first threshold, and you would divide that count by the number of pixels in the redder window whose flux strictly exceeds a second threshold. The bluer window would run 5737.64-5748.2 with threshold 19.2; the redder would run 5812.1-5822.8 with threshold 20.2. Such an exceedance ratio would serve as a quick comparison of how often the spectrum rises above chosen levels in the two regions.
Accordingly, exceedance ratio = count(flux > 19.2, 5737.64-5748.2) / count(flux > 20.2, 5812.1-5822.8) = 1.0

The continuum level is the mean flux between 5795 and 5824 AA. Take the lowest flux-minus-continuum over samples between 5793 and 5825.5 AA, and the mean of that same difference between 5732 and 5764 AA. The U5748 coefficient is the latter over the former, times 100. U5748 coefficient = 13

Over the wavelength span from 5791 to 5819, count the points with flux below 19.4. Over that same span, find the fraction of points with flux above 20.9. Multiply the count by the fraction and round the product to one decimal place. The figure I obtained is 1.4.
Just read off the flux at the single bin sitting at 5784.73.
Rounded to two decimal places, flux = 18.17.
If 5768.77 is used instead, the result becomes 20.51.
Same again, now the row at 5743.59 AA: 22.15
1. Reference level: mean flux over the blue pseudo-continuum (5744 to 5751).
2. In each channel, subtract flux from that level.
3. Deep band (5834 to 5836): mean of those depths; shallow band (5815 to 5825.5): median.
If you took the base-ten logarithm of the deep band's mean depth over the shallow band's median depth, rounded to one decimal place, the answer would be -0.2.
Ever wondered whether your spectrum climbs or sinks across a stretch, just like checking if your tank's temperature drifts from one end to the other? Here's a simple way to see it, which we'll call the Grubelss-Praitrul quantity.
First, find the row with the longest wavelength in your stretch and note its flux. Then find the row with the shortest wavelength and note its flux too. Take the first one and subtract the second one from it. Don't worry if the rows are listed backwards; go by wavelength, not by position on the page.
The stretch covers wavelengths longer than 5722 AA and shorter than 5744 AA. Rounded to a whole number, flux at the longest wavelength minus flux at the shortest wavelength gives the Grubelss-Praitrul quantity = 0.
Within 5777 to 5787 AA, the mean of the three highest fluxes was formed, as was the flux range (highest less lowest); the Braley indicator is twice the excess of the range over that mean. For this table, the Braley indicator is -29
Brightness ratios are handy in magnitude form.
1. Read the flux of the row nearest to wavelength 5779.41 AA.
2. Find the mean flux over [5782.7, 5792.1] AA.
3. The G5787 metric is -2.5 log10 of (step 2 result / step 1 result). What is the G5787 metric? -0.002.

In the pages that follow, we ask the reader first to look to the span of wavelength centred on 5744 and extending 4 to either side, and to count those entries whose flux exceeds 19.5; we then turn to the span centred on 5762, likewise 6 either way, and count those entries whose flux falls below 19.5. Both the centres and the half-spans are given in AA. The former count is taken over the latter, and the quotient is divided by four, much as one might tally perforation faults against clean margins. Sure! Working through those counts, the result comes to 0.25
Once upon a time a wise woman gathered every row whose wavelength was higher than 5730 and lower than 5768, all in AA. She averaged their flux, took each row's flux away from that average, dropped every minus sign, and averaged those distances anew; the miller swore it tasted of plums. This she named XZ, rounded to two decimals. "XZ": 1.65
